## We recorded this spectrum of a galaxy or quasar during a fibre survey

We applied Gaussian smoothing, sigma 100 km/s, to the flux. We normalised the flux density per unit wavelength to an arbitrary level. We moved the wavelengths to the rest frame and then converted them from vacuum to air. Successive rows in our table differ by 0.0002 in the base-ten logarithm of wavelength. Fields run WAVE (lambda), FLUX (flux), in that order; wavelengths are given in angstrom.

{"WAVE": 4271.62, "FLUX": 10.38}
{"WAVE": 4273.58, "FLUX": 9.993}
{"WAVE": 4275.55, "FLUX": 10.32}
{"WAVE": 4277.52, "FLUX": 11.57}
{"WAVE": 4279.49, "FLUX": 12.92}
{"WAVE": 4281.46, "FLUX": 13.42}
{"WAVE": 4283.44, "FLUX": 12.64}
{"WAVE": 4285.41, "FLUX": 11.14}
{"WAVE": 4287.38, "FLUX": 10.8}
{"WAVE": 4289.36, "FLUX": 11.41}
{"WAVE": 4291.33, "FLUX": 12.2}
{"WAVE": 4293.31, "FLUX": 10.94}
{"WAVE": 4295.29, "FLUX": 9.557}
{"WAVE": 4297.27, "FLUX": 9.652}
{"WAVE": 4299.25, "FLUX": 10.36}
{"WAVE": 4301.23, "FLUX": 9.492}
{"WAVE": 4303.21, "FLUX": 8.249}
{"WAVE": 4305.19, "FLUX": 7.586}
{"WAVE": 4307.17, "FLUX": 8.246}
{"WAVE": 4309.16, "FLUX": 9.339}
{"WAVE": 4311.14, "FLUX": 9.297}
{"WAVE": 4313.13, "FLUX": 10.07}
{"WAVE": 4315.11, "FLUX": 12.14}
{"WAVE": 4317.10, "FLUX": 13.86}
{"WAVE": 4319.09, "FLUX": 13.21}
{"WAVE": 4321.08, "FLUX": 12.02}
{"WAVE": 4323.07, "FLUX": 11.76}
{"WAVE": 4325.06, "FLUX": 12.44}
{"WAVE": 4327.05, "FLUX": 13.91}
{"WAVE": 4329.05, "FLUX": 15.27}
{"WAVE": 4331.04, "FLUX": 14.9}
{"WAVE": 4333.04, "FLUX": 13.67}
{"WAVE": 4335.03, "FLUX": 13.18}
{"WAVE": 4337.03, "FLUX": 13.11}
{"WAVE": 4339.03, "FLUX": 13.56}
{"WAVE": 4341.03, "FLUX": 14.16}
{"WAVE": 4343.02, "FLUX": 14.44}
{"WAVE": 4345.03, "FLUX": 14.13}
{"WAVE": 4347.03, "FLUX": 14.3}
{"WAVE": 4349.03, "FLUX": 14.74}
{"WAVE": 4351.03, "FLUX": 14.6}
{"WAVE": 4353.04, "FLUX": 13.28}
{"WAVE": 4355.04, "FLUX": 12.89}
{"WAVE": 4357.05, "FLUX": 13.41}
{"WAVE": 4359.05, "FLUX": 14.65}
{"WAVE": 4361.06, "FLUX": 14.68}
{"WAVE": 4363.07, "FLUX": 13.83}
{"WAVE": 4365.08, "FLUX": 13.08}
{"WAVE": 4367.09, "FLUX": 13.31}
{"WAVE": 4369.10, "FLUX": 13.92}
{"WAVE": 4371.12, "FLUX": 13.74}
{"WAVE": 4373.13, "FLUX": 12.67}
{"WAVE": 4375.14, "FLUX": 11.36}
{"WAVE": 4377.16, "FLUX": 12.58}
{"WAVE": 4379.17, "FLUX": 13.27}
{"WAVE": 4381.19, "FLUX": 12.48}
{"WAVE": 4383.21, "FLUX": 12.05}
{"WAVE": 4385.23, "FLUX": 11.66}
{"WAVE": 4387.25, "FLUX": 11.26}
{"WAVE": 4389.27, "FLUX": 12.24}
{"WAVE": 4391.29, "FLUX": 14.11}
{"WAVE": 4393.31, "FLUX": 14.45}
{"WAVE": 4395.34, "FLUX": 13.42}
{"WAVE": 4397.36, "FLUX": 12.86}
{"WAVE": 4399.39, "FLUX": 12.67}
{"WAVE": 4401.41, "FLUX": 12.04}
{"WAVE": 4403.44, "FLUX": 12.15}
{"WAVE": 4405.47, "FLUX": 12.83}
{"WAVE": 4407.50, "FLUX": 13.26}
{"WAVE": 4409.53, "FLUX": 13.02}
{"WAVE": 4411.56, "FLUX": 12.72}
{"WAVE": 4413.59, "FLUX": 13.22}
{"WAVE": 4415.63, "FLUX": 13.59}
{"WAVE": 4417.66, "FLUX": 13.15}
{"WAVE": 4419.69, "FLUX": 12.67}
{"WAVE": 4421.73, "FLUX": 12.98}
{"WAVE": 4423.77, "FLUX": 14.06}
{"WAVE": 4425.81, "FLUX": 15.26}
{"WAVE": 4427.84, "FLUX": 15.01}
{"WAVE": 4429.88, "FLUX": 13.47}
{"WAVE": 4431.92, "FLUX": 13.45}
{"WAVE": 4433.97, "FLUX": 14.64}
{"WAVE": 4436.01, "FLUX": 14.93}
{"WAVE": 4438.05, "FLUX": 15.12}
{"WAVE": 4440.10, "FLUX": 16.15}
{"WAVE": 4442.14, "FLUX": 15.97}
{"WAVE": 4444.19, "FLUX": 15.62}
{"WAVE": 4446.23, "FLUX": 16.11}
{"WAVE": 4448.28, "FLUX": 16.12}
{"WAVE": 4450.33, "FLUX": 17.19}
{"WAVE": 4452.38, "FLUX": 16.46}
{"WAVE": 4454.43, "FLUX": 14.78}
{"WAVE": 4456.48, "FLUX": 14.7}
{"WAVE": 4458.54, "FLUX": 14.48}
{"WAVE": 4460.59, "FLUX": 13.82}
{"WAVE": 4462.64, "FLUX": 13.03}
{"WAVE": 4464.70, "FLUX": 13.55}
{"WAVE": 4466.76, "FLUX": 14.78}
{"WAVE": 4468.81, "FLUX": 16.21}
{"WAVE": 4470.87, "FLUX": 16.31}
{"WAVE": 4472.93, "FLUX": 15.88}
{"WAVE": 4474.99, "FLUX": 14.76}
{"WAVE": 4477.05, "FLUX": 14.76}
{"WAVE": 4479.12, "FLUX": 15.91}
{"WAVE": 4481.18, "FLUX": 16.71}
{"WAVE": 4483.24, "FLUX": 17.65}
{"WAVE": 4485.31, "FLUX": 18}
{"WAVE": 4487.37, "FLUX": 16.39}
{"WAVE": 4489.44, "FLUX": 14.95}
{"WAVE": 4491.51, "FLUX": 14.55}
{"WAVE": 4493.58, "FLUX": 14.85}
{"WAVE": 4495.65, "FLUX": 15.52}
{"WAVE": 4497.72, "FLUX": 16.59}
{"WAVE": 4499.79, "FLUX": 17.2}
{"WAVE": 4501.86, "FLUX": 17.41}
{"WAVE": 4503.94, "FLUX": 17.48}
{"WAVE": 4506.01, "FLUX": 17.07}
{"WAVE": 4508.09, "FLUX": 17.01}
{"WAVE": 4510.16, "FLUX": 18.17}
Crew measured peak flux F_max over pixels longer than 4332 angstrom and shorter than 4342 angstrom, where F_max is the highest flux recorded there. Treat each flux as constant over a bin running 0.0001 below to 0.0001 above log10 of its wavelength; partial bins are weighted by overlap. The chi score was 14.16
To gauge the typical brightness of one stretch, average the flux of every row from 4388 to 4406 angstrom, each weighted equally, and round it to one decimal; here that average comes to 13.0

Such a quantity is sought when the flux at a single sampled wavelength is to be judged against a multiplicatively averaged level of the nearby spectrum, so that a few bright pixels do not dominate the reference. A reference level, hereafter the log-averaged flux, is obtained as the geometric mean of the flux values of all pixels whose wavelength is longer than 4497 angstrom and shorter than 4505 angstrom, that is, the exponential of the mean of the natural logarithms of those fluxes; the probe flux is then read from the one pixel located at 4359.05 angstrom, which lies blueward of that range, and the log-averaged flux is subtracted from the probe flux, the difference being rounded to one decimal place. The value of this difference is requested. -2.5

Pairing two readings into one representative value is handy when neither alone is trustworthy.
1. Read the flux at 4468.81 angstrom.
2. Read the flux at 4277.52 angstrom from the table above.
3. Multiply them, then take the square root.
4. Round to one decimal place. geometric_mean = 13.7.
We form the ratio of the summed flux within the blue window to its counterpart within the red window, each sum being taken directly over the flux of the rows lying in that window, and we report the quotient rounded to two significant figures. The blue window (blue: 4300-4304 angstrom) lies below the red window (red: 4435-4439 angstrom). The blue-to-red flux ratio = 0.59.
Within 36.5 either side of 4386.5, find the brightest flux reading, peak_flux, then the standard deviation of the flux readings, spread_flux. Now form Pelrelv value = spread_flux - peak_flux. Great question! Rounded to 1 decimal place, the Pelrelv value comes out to -13.8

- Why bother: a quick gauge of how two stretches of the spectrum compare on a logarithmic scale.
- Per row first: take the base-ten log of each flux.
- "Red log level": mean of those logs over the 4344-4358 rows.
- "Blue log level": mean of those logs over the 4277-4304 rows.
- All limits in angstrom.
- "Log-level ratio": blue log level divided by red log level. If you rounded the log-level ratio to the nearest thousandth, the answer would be 0.909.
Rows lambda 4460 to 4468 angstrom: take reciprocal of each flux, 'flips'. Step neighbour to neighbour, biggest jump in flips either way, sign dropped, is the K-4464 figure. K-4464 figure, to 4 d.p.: 0.0061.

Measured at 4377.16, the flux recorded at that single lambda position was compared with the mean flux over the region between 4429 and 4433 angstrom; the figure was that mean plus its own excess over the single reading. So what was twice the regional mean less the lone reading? 14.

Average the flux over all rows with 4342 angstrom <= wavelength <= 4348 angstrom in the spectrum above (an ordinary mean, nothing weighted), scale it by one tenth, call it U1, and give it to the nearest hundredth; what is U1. 1.43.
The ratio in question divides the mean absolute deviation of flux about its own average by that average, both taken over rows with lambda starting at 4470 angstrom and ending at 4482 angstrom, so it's 0.041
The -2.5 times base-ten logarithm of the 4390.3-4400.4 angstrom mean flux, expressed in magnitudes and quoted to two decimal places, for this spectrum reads -2.83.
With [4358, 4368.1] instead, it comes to -2.86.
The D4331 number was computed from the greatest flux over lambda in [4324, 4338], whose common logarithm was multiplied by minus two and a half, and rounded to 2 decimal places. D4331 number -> -2.96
